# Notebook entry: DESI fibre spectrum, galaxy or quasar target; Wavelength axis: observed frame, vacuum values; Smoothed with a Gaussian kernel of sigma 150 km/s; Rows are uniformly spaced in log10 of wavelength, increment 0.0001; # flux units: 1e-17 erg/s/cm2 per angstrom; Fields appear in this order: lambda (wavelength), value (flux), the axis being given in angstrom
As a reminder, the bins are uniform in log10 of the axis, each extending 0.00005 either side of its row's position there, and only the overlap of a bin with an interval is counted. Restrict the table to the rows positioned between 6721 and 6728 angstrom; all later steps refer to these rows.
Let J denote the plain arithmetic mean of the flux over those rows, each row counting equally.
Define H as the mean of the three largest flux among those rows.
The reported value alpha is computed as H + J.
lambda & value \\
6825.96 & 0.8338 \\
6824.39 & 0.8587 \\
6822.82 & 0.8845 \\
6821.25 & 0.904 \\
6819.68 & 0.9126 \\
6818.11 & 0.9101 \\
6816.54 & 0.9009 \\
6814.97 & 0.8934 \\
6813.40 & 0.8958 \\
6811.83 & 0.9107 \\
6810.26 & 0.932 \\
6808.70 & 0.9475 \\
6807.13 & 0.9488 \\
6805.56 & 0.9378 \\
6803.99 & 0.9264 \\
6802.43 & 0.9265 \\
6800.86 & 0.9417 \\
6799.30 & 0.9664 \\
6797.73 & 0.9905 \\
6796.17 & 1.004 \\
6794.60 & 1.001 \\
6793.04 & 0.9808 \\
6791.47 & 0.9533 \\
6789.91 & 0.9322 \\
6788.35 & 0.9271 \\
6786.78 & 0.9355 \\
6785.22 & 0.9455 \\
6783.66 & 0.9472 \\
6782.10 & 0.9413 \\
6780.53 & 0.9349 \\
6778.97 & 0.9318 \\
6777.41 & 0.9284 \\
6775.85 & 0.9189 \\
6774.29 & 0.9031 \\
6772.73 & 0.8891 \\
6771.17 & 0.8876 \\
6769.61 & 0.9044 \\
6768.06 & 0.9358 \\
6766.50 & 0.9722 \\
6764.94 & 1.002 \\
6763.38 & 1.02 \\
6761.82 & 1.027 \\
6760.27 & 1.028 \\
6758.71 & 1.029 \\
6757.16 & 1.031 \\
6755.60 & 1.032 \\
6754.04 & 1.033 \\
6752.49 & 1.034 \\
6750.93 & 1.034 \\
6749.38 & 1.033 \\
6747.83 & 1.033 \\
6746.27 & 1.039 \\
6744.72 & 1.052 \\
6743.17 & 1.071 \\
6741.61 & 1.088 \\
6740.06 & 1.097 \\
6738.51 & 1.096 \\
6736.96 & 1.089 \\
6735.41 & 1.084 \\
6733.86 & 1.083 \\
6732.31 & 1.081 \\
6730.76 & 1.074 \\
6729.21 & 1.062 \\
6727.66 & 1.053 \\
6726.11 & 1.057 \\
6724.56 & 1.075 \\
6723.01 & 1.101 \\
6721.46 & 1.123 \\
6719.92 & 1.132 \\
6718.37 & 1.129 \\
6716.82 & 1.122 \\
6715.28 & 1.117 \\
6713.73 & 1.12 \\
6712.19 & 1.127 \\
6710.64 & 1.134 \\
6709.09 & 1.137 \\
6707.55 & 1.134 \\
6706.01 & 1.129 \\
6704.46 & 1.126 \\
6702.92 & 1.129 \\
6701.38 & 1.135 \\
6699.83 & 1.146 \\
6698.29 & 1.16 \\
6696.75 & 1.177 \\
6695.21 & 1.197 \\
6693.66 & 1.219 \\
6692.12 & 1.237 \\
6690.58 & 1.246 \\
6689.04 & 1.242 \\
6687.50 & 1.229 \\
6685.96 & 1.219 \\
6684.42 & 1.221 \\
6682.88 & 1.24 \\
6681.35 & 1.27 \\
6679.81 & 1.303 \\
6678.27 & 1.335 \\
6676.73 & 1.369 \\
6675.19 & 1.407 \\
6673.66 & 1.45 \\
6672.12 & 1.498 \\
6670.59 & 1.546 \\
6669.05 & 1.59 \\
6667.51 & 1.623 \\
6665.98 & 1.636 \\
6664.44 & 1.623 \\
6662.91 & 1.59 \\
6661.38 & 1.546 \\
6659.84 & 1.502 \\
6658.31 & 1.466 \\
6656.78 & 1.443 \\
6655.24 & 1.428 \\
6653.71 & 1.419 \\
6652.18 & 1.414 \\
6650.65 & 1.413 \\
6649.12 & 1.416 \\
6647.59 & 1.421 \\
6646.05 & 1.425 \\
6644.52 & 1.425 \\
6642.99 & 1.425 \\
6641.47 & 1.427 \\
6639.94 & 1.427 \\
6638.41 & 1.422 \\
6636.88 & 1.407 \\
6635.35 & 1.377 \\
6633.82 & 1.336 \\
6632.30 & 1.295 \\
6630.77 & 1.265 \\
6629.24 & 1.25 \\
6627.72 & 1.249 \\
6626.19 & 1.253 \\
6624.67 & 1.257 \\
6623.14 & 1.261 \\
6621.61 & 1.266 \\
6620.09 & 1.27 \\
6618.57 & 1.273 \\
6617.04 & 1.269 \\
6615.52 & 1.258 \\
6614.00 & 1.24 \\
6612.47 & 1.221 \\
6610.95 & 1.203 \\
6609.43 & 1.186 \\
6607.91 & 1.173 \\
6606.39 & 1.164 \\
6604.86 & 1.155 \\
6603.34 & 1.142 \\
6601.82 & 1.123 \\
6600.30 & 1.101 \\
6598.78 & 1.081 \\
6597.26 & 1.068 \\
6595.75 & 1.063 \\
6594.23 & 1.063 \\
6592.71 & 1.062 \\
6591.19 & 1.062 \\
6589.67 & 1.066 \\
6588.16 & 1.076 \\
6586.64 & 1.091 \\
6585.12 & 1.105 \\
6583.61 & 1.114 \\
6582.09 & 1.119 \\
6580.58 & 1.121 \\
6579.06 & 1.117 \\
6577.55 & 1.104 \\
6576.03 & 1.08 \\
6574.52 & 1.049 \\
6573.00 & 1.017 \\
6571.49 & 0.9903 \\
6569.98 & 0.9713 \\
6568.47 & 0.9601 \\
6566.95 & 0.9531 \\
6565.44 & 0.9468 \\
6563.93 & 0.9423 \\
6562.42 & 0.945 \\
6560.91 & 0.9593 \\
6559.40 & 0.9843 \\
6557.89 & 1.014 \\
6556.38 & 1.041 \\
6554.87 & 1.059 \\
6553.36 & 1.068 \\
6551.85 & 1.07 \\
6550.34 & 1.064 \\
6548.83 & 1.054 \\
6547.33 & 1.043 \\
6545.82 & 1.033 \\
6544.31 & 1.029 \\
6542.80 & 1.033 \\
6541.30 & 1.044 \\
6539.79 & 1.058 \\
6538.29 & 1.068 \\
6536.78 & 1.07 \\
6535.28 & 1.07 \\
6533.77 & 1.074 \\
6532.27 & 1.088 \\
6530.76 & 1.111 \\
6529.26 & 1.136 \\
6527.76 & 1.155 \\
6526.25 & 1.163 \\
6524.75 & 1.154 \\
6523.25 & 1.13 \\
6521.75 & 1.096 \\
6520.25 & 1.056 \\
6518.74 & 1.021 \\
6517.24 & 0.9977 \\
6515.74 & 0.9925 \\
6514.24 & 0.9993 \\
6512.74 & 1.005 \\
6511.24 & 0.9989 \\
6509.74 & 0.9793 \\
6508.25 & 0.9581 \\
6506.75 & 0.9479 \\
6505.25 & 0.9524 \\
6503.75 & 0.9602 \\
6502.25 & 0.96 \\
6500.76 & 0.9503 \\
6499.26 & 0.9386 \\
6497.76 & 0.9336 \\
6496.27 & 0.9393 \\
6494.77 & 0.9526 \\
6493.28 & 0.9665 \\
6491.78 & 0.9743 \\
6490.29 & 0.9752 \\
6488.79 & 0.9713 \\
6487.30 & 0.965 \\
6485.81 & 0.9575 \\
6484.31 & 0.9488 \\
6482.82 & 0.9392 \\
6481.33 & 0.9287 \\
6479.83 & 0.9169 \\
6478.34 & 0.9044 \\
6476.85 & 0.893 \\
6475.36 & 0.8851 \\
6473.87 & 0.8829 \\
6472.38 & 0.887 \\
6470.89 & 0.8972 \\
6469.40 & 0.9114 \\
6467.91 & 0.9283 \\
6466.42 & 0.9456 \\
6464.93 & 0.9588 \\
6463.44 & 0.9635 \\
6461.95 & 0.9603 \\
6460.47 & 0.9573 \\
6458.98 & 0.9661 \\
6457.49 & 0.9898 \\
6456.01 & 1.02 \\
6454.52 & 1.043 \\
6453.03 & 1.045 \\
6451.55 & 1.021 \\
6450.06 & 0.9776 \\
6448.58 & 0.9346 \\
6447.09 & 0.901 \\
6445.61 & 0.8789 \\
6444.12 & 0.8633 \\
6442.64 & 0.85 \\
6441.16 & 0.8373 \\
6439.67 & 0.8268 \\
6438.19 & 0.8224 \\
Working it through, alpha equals 2.2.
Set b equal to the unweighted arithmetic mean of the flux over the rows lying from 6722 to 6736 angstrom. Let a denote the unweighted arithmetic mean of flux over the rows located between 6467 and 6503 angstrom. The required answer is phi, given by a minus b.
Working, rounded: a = 0.9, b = 1.07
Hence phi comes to -0.14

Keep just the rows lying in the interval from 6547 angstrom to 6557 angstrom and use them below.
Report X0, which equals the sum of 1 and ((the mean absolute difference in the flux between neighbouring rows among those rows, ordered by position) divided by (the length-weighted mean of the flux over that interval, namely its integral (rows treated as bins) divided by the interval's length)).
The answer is 1.01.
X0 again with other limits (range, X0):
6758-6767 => 1.01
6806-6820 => 1.01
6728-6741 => 1.00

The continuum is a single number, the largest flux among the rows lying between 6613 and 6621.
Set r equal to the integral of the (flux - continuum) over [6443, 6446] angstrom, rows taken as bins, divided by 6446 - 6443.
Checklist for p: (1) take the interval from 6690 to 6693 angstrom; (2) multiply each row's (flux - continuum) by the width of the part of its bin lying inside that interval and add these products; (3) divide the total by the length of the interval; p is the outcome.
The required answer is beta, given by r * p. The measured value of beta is 0.013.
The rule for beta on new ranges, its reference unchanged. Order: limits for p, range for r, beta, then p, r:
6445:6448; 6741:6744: 0.074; -0.38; -0.19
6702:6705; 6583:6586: 0.024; -0.15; -0.16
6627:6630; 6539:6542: 0.005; -0.02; -0.22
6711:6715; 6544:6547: 0.036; -0.15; -0.24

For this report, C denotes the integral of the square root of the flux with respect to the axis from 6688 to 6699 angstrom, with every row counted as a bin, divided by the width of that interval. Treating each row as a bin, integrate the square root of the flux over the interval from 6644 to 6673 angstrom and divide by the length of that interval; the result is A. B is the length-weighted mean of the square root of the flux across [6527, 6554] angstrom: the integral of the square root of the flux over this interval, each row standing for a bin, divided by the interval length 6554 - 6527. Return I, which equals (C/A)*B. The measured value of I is 0.9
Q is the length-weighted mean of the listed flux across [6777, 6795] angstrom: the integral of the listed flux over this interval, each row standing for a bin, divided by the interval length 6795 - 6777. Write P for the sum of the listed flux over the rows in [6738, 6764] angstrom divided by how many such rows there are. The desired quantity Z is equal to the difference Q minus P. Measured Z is -0.10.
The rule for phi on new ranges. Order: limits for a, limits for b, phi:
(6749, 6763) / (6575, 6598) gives -0.06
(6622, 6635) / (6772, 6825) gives 0.34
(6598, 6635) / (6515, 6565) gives 0.17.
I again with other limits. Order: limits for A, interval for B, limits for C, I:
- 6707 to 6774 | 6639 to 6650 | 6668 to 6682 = 1.4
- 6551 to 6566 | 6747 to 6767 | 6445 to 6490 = 1.0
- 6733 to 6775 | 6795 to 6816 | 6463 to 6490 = 0.9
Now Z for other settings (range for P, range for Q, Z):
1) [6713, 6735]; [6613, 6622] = 0.17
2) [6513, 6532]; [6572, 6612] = 0.02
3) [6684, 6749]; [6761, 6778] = -0.18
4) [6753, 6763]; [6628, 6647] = 0.34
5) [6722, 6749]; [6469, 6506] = -0.14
